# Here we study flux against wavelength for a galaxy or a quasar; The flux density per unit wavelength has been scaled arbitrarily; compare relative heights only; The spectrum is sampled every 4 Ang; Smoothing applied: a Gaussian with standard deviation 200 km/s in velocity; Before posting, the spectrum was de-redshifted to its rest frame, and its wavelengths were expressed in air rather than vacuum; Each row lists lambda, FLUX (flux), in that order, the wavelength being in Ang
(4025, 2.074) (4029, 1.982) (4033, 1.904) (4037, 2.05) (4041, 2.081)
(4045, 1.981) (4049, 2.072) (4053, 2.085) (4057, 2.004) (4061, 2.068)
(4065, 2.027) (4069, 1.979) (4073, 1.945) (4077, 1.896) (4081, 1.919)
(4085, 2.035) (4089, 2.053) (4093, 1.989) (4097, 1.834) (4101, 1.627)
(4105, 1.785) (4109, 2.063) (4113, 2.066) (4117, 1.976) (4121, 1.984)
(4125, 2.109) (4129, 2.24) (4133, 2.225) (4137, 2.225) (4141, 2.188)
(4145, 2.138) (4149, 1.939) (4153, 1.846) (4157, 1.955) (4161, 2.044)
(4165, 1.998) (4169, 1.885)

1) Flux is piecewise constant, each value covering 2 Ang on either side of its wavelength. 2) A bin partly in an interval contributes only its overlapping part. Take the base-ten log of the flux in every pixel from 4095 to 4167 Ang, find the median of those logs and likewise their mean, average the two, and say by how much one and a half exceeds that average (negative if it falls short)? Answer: 1.20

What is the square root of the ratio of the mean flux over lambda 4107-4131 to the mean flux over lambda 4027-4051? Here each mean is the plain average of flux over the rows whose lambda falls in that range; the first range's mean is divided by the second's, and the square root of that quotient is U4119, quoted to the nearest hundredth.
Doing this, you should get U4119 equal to 1.02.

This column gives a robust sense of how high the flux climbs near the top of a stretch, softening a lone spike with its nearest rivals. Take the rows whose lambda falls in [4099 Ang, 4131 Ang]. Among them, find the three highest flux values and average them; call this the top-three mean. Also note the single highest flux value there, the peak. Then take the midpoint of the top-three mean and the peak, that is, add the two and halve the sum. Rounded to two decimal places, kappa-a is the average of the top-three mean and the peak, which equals 2.19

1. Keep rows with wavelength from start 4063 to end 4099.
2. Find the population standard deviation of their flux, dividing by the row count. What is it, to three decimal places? 0.068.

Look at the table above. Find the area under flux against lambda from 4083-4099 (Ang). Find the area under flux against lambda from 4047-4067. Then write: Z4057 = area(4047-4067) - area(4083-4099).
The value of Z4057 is 9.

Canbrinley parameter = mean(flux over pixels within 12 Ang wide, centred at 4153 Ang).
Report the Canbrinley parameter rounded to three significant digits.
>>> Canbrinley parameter 1.91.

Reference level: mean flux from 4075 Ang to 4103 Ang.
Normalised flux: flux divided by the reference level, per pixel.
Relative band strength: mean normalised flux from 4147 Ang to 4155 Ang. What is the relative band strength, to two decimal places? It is 0.99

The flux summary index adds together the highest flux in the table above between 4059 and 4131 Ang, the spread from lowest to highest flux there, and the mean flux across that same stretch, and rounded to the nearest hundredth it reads 4.83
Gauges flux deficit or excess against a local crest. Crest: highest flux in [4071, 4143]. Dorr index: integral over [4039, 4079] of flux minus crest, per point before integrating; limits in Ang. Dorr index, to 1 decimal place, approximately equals -9.0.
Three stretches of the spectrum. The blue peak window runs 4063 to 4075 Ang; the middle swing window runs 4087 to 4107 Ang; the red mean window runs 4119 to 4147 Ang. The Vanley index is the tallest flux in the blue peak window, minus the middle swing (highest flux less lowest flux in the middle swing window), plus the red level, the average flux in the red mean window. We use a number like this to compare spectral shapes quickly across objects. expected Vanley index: 3.76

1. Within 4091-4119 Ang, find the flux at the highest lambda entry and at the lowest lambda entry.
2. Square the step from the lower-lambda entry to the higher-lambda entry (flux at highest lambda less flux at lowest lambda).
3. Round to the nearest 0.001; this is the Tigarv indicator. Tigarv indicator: 0.000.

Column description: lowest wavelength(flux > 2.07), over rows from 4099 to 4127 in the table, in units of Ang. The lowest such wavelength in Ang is 4125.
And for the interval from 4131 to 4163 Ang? 4133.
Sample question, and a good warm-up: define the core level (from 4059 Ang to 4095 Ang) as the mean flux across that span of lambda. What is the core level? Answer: 1.990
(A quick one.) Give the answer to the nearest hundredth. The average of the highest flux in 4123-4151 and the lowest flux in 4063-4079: 2.07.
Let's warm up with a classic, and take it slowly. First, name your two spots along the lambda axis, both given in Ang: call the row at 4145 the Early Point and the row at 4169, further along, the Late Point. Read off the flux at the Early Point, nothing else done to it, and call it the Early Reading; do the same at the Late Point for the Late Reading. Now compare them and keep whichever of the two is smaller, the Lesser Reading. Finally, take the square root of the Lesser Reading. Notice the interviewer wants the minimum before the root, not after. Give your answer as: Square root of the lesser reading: 1.373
